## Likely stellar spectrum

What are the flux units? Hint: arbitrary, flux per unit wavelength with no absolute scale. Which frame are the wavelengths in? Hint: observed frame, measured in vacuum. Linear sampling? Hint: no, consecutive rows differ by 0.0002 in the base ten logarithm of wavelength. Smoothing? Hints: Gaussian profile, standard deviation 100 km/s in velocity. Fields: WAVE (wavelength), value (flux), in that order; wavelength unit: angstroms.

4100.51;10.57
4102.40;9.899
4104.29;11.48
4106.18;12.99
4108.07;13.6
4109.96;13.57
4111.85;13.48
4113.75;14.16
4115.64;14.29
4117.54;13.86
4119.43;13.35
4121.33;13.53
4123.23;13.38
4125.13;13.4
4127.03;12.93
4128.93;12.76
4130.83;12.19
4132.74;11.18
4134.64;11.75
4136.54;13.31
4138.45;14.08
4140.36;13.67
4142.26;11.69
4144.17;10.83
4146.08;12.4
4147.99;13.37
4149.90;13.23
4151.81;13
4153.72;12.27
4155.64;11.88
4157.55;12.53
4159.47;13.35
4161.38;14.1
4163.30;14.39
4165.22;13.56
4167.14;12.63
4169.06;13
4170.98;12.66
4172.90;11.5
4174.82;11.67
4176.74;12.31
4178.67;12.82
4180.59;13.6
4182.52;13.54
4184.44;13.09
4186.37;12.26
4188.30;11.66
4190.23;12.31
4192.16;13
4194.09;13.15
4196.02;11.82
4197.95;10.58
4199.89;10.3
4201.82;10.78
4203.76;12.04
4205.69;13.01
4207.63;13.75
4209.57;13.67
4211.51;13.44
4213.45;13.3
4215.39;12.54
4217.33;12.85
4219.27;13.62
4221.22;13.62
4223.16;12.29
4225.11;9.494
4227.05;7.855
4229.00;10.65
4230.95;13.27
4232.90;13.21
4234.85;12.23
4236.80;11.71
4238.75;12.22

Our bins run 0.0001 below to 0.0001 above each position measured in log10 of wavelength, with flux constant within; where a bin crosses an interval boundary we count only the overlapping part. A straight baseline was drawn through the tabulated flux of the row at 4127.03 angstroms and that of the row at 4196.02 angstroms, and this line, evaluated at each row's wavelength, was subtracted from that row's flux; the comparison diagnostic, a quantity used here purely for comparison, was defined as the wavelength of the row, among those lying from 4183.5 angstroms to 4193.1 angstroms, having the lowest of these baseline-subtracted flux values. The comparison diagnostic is 4188.30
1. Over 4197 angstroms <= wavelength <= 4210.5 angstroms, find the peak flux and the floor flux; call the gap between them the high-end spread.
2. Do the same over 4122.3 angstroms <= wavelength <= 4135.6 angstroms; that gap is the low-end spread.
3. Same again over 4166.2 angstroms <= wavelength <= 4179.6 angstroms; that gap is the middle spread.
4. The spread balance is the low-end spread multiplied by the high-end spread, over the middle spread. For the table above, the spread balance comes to 5.1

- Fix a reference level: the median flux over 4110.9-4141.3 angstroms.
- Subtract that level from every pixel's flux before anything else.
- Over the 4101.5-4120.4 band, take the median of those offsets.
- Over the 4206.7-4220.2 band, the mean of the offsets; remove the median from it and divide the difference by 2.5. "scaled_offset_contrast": -0.09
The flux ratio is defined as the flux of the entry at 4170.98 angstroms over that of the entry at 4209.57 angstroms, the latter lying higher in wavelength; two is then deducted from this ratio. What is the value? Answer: -1.07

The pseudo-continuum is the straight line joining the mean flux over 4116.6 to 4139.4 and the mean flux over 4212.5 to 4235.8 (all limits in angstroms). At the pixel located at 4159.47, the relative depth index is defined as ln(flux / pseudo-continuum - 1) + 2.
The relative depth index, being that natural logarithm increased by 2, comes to -0.9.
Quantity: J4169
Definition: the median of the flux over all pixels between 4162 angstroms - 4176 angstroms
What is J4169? 12.7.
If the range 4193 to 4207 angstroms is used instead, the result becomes 11.8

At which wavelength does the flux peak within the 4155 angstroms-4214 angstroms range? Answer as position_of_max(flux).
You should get 4163.30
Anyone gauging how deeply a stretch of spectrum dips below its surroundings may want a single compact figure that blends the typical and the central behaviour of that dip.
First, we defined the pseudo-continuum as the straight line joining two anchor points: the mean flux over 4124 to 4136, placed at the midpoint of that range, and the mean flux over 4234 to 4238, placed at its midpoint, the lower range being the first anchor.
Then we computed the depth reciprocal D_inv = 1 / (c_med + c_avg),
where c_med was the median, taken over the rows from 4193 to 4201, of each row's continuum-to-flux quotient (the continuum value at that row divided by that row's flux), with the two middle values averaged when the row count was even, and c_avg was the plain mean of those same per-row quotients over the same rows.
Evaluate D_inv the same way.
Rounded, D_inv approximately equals 0.46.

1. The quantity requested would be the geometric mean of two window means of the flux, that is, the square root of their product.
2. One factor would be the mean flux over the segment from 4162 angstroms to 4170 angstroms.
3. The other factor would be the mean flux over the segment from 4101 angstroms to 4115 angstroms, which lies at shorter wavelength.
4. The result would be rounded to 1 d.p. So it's 13.1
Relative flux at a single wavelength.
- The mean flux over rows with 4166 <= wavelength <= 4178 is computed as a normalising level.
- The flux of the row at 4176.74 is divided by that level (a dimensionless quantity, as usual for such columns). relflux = 1.00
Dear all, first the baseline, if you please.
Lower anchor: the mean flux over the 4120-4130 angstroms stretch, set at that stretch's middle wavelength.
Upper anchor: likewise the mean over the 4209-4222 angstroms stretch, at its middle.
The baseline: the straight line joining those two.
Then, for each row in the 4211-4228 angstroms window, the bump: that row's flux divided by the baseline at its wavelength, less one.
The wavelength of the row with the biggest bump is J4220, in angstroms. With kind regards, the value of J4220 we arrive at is 4219.27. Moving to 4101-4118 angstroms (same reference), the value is 4115.64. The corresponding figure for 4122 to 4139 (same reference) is 4138.45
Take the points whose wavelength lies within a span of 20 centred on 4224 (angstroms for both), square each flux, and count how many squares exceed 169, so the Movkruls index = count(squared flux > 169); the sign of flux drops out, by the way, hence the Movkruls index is 4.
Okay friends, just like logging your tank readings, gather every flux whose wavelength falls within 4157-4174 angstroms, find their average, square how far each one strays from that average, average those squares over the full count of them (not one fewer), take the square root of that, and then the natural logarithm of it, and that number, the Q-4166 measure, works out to -0.18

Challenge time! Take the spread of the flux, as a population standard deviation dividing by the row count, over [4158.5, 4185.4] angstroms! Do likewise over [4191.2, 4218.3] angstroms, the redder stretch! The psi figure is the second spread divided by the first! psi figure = 1.4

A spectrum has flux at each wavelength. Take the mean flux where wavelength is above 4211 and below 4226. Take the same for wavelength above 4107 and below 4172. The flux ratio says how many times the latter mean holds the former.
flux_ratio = 1.03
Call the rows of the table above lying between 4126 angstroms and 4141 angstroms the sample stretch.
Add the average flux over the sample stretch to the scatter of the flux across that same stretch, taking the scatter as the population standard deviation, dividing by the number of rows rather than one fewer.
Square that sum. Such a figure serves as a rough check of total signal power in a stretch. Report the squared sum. 186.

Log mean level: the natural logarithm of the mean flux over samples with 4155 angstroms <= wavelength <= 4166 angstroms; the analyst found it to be 2.59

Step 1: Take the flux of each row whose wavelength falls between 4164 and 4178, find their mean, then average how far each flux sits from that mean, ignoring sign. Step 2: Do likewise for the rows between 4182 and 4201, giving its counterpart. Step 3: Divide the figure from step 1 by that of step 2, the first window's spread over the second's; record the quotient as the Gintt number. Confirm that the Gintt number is 0.6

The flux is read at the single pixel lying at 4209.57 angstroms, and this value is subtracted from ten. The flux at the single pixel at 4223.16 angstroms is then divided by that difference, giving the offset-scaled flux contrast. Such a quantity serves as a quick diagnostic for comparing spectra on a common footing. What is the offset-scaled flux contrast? -3.35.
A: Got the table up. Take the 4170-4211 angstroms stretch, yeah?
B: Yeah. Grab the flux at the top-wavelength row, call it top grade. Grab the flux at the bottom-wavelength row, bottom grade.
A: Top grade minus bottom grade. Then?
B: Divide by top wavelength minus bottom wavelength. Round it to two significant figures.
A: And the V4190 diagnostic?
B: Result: 0.026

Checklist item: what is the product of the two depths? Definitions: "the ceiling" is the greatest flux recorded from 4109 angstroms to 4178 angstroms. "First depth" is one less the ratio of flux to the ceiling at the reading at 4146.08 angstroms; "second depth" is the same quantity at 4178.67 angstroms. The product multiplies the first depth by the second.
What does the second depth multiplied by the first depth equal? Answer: 0.015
